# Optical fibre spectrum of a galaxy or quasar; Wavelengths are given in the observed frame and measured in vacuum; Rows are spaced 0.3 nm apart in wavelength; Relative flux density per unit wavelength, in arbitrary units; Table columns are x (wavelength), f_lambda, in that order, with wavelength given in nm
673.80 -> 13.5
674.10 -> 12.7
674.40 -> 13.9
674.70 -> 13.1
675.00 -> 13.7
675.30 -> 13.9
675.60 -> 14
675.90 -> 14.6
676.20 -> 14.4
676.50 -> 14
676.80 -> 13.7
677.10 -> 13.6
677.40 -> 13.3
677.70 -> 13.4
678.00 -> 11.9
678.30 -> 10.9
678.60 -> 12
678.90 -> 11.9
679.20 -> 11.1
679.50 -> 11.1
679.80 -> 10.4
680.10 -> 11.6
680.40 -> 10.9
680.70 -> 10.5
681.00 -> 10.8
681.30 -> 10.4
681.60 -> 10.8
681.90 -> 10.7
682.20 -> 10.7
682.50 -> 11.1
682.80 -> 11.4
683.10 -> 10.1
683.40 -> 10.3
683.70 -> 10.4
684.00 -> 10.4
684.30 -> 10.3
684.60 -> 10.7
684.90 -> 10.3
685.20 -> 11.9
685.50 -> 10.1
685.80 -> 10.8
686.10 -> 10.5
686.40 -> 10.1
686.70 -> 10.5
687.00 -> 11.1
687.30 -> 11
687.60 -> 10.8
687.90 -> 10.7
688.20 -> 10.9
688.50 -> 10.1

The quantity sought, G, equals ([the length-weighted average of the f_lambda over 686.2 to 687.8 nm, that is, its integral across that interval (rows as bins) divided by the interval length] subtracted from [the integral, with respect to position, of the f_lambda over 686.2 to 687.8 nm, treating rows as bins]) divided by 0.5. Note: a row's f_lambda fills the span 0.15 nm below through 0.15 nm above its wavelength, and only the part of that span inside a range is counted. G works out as 13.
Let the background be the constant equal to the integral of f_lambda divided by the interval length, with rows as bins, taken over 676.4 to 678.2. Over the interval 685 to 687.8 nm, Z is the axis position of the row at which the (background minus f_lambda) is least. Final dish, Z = 685.20 nm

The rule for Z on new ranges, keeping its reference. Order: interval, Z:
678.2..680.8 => 678.60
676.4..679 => 676.50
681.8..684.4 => 682.80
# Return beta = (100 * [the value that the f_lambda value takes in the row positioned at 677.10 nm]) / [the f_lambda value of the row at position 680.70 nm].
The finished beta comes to 130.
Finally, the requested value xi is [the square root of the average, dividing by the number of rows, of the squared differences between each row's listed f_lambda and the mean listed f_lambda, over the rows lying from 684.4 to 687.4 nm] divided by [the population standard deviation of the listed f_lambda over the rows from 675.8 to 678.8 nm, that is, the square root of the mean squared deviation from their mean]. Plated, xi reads 0.5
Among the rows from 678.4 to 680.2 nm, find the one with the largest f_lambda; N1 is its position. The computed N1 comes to 678.60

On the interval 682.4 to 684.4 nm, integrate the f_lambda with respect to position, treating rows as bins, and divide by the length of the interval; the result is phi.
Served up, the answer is 10.6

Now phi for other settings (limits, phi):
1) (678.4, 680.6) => 11.3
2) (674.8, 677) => 14.0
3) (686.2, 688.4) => 10.7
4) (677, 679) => 12.4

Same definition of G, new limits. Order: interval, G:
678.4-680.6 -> 27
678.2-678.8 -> -9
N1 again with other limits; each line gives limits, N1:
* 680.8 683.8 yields 682.80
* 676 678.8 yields 676.20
